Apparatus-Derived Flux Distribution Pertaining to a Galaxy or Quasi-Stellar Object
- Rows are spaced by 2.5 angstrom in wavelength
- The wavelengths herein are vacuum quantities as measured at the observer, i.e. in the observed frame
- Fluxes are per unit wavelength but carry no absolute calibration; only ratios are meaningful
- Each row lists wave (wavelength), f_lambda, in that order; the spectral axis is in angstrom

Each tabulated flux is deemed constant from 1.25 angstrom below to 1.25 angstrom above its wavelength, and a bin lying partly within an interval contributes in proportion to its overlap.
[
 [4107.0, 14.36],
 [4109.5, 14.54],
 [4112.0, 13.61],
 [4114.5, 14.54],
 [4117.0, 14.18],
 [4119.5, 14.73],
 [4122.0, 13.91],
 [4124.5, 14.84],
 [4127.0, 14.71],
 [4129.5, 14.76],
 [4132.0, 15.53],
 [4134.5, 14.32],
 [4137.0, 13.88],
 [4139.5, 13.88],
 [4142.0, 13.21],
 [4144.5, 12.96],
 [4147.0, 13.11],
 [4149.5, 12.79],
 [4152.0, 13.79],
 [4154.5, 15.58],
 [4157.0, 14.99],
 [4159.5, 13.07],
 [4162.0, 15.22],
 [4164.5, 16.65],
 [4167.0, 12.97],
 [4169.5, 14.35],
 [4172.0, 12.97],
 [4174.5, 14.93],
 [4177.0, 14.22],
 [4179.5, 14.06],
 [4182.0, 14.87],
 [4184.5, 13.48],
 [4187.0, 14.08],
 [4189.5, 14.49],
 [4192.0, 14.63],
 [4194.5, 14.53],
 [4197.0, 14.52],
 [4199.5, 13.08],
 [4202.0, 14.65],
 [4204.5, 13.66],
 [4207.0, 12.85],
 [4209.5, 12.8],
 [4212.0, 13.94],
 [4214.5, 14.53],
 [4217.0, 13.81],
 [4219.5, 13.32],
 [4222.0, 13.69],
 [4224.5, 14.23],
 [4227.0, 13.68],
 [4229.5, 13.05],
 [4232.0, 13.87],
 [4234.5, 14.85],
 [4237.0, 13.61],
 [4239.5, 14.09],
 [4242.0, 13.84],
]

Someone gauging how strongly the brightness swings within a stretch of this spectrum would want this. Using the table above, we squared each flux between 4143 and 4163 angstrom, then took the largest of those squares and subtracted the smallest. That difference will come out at 79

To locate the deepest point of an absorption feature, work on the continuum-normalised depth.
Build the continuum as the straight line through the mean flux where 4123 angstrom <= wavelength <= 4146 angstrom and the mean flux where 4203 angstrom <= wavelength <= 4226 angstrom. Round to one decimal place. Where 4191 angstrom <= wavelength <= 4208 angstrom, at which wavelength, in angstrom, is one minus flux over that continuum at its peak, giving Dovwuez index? 4207.0 angstrom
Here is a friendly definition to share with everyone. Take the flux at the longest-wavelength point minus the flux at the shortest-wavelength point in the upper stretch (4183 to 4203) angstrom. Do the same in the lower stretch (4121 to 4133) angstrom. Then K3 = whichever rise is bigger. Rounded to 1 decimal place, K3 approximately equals 1.6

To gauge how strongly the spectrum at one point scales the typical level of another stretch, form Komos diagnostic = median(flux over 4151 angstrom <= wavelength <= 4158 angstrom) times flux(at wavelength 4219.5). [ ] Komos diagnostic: 200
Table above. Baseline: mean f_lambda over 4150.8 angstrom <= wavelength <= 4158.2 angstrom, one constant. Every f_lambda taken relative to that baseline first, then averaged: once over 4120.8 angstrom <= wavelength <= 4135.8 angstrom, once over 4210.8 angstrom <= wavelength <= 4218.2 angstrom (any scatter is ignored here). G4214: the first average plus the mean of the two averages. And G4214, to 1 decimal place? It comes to -0.5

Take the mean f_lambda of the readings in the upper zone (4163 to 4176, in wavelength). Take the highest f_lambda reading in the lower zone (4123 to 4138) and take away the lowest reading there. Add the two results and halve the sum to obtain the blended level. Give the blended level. 8.0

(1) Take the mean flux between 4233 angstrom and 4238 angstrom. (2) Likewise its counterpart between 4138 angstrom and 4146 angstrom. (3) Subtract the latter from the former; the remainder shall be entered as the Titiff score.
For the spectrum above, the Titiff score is 0.88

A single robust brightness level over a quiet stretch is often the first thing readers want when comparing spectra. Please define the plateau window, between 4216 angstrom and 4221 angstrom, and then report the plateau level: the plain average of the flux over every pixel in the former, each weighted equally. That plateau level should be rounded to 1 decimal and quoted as 13.6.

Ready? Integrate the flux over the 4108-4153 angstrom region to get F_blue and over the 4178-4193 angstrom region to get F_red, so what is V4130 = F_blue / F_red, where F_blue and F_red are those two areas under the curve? 3.0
